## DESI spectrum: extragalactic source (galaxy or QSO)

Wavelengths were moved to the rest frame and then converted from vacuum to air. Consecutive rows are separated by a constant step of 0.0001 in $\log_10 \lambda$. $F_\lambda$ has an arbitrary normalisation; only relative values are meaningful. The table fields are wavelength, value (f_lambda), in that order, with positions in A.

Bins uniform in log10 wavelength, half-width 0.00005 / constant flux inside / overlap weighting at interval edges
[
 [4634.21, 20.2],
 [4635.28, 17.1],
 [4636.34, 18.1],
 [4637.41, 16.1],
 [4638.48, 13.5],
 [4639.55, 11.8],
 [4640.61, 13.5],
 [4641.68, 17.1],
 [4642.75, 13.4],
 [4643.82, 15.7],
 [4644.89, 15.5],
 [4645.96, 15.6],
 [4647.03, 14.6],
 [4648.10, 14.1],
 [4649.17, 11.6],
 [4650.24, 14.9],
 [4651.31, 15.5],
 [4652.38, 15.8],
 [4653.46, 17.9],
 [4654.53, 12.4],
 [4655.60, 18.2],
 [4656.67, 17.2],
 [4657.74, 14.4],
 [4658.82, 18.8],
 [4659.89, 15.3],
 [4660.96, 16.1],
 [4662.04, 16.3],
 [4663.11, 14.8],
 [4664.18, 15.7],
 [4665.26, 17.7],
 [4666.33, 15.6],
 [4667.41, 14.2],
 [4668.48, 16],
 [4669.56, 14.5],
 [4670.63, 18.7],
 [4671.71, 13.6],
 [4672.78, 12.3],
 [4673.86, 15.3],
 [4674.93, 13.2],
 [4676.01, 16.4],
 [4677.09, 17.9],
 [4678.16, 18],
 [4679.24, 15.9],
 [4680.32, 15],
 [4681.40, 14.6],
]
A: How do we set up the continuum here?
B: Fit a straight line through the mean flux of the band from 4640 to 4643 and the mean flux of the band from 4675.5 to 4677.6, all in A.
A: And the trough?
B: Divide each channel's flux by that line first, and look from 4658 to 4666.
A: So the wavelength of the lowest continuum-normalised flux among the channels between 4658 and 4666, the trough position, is 4663.11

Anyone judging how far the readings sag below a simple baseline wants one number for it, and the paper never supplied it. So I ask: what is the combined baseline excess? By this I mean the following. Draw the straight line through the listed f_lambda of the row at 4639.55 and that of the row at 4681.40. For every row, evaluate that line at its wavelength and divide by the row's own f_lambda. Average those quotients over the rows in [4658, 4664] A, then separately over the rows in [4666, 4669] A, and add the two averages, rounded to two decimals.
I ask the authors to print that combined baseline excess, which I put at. 1.72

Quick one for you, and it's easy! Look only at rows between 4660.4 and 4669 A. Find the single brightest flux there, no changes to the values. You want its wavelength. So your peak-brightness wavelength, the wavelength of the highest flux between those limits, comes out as 4665.26 A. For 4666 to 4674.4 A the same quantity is 4670.63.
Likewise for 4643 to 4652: 4643.82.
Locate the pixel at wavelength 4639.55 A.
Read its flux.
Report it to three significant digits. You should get 11.8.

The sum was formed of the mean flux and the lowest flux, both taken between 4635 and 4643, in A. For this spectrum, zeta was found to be 26.9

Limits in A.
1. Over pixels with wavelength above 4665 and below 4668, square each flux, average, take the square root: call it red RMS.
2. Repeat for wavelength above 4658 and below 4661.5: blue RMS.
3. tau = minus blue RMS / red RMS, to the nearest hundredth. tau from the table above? -1.06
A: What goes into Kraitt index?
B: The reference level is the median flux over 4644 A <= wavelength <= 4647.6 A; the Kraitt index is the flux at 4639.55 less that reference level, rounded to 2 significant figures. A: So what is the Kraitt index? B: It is -3.7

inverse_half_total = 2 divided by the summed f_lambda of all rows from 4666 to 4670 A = 0.0332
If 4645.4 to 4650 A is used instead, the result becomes 0.0358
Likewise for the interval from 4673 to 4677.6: 0.0318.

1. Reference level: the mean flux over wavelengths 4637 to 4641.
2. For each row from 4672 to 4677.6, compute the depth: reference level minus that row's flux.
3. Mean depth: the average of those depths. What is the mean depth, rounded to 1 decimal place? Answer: -1.3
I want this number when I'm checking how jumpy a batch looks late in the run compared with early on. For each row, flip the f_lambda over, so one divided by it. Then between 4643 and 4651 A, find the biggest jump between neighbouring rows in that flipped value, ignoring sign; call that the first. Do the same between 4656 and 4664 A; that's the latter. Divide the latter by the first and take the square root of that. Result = 0.92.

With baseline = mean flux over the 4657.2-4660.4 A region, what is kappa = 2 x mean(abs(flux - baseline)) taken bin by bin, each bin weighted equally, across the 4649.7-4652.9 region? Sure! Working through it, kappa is 1.5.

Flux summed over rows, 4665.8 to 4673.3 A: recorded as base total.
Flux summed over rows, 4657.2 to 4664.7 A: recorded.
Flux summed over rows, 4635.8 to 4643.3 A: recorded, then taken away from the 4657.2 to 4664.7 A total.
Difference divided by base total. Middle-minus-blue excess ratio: 0.08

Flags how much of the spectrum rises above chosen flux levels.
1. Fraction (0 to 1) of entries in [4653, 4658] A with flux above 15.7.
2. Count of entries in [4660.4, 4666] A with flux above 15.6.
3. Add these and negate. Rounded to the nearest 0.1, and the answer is -4.6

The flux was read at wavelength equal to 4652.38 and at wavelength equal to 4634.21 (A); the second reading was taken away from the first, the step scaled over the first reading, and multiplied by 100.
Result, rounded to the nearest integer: -28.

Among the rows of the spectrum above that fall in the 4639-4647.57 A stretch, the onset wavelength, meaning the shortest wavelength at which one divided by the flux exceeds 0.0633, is 4639.55 A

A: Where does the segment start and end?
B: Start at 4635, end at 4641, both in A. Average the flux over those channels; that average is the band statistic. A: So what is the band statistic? 15.0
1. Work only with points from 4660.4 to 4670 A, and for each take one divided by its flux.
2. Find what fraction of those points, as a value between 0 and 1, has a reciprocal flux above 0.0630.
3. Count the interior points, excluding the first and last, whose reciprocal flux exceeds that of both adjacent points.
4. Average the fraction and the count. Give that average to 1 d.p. 1.3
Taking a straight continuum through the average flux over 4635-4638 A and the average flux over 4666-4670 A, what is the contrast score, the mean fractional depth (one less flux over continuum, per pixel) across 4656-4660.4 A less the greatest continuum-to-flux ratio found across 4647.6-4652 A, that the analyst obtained -1.45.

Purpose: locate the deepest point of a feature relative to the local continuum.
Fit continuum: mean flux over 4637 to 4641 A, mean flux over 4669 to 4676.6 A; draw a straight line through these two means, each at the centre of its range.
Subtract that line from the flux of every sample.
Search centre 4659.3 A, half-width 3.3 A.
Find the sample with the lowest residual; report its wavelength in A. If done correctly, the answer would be 4657.74 A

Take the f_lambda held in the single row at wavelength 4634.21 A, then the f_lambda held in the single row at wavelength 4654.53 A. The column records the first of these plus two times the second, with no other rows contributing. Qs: 45.0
